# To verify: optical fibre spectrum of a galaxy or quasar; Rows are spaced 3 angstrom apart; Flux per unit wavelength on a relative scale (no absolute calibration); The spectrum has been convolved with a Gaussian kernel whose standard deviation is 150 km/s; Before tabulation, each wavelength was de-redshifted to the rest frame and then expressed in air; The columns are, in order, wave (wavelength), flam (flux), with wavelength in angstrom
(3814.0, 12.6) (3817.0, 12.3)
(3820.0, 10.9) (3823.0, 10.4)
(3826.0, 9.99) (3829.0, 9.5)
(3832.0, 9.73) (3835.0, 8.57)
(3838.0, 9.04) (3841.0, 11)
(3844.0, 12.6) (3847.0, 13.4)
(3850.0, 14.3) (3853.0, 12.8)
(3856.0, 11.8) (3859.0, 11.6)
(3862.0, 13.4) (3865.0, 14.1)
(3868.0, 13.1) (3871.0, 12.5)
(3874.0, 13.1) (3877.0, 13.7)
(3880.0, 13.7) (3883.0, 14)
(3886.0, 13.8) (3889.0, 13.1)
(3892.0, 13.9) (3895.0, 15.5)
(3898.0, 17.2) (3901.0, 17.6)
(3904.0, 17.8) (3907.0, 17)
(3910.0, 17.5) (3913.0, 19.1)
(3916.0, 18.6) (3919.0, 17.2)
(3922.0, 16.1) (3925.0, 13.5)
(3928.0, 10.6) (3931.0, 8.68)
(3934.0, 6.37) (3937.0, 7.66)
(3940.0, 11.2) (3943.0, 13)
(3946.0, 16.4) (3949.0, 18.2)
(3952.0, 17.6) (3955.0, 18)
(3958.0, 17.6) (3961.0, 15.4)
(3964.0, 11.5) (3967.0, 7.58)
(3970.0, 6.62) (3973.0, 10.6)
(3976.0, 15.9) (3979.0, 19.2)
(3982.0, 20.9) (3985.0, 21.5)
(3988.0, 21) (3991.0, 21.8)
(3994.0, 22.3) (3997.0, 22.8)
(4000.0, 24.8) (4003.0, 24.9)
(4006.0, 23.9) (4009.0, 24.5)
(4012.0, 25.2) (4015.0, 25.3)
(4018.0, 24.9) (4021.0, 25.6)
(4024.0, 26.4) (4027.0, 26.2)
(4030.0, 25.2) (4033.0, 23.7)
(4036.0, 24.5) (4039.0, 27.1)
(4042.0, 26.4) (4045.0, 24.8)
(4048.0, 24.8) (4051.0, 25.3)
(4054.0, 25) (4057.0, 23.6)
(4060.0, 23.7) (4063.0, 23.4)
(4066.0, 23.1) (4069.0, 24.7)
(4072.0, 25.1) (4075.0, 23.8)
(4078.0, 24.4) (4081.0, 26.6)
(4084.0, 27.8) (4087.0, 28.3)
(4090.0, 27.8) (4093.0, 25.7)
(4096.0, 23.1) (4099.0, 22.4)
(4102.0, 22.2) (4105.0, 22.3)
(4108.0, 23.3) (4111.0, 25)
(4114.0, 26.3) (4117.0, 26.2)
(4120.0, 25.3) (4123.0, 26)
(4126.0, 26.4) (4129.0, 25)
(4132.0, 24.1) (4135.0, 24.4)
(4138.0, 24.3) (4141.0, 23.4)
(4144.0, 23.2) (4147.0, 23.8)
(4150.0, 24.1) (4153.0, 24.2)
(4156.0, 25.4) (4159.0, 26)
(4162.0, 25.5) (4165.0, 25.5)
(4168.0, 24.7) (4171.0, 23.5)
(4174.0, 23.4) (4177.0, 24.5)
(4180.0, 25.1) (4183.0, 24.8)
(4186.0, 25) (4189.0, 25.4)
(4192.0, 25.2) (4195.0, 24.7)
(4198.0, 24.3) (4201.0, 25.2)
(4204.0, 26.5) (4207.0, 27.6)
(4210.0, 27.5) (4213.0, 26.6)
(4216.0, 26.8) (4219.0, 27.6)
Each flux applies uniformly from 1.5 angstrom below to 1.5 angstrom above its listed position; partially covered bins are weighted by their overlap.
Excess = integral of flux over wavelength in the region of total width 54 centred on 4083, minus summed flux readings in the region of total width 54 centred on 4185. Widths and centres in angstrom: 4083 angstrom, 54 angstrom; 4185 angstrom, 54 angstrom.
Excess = 870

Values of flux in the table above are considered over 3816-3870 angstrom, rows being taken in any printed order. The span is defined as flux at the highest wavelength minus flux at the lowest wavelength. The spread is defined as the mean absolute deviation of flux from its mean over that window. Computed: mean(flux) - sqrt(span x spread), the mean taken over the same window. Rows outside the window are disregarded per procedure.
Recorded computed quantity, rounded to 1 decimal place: 10.5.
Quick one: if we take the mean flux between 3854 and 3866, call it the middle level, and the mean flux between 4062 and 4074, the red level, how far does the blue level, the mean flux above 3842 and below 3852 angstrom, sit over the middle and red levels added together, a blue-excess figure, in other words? -23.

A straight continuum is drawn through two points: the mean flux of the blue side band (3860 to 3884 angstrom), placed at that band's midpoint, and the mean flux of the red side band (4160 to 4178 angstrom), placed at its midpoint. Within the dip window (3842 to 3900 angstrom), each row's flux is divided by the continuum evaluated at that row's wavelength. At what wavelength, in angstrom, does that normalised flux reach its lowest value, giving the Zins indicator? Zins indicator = 3859.0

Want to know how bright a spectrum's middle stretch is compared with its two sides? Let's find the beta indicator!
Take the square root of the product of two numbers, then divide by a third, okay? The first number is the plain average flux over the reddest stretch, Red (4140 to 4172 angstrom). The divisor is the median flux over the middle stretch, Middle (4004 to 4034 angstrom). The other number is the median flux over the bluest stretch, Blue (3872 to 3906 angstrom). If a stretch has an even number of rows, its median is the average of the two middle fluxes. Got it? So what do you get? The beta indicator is 0.73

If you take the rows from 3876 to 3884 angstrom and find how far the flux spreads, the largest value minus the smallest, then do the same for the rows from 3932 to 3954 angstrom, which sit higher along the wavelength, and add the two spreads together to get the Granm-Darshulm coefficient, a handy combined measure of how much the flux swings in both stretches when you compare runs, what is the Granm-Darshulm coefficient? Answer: 12.1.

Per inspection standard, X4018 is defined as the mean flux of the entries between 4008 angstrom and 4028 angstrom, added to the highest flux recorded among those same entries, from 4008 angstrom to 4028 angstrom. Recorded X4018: 52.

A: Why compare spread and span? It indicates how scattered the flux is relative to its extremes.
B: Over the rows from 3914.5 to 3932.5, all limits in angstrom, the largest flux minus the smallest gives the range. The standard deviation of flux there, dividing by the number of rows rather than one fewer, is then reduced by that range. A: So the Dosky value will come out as -6.4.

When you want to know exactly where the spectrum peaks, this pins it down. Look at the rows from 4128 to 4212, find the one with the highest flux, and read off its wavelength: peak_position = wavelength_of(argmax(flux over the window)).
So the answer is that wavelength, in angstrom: 4207.0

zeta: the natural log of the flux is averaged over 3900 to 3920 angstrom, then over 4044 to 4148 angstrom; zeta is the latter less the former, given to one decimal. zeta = 0.3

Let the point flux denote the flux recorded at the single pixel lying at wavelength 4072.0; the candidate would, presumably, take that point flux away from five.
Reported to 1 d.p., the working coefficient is -20.1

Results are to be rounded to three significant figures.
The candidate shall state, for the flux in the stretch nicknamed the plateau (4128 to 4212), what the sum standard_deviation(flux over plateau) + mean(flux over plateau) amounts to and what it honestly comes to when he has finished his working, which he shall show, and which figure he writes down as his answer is 26.0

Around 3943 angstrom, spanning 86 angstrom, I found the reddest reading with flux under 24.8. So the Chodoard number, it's 3985.0 angstrom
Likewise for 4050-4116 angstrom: 4108.0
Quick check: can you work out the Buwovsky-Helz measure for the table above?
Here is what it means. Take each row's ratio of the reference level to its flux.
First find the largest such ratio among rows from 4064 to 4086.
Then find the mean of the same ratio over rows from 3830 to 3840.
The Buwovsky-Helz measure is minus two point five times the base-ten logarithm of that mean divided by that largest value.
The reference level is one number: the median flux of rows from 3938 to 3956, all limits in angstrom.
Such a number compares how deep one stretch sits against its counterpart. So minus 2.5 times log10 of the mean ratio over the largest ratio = -1.0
